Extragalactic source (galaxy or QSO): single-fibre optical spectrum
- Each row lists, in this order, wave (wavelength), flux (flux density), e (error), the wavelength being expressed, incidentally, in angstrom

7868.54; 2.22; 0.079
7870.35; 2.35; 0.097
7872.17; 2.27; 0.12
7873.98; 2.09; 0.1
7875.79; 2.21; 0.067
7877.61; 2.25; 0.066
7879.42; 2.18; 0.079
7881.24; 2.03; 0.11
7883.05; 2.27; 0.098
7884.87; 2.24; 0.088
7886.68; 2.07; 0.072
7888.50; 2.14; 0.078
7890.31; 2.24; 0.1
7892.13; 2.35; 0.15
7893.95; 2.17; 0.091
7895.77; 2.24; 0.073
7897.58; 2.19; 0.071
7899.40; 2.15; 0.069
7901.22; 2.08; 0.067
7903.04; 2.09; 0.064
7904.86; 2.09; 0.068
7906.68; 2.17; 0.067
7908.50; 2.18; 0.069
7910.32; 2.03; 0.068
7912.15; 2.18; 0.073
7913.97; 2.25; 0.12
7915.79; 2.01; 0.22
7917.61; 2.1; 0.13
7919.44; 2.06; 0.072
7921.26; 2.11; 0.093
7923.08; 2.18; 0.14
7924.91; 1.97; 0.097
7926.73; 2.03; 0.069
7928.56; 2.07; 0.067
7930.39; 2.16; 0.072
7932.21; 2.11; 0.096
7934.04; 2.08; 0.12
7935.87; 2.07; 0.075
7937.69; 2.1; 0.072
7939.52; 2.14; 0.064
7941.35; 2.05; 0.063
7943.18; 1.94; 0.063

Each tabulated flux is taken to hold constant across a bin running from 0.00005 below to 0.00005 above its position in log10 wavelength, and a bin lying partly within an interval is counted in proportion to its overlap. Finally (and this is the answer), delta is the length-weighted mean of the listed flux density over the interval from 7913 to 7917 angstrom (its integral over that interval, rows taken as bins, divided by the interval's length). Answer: 2.13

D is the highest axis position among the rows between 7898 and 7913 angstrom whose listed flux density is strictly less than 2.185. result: 7912.15 angstrom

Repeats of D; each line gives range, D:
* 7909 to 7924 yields 7923.08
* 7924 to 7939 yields 7937.69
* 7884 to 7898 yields 7893.95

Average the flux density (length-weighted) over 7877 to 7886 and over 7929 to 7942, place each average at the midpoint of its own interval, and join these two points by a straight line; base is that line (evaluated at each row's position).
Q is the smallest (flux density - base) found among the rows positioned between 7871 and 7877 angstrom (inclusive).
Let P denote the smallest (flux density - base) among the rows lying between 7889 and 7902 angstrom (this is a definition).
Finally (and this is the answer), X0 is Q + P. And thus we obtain -0.19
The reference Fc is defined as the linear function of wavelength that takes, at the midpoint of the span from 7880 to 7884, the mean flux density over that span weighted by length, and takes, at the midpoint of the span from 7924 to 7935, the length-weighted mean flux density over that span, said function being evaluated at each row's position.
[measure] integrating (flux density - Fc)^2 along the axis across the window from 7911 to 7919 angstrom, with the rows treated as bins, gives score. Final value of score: 0.069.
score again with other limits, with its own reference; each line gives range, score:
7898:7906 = 0.009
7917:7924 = 0.021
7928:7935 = 0.020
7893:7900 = 0.037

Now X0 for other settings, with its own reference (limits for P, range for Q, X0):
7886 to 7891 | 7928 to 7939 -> -0.15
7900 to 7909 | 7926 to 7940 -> -0.16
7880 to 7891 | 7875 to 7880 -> -0.17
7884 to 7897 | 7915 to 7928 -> -0.26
